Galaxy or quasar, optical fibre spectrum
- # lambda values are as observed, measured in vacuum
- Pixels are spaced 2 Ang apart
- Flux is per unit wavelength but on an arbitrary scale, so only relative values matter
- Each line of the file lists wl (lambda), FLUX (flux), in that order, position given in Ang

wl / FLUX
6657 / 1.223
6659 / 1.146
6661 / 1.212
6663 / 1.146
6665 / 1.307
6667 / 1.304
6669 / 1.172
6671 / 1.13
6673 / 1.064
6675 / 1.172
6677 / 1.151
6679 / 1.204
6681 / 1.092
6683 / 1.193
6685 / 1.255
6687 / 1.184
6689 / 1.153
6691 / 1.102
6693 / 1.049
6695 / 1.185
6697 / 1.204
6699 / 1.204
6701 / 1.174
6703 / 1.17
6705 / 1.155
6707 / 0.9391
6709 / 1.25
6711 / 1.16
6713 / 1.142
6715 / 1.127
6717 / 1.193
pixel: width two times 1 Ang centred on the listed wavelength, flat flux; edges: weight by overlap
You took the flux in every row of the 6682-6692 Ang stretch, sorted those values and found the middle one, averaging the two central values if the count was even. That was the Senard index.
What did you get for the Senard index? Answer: 1.18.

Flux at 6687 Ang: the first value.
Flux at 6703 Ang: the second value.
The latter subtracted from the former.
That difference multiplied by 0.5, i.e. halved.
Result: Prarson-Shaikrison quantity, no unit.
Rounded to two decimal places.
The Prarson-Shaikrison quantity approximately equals 0.01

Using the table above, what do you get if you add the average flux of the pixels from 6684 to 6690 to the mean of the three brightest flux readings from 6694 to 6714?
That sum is 2.417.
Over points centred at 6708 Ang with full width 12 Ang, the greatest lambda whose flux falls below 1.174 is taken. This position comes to 6713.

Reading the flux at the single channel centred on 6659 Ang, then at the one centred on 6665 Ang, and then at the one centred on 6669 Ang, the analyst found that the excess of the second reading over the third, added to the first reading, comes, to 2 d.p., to 1.28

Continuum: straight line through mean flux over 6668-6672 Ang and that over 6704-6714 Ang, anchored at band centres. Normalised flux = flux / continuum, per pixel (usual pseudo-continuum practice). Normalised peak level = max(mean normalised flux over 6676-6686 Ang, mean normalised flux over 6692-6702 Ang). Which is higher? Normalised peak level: 1.03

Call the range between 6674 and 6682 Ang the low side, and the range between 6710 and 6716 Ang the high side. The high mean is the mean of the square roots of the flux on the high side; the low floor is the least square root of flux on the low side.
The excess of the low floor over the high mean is -0.0241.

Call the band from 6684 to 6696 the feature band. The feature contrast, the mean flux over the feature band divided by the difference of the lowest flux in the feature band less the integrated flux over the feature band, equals -0.0902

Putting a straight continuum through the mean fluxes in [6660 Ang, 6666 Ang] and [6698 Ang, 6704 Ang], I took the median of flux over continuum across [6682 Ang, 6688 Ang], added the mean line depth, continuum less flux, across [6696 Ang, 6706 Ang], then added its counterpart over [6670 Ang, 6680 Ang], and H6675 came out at 1.06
